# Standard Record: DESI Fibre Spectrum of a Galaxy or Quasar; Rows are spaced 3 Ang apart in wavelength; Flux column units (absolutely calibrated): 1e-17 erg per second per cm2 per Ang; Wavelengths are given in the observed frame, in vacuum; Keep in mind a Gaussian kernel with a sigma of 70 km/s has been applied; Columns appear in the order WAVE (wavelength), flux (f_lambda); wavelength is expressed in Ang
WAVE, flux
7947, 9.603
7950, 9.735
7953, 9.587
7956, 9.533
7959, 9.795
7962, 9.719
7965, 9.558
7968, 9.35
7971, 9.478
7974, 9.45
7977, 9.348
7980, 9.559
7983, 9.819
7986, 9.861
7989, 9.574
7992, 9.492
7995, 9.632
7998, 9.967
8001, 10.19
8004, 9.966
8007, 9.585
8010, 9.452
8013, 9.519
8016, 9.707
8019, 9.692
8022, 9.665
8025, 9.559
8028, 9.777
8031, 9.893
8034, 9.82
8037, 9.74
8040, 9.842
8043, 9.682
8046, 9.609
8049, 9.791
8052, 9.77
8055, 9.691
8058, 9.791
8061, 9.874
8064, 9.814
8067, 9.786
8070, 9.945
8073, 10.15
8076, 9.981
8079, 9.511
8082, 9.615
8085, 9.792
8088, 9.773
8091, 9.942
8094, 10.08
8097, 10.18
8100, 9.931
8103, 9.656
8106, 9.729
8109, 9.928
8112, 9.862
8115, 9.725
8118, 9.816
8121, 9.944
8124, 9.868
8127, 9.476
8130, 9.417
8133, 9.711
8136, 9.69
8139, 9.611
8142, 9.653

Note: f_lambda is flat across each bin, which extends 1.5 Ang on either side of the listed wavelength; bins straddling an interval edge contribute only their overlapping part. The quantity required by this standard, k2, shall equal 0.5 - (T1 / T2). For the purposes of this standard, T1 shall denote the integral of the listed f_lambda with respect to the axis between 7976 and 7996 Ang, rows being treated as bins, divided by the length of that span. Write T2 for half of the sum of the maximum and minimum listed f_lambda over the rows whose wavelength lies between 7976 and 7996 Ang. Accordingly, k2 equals -0.501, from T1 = 9.62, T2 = 9.60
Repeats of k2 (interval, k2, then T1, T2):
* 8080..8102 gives -0.499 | 9.89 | 9.90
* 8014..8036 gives -0.500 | 9.73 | 9.73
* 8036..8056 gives -0.501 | 9.73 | 9.73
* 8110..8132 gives -0.506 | 9.73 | 9.68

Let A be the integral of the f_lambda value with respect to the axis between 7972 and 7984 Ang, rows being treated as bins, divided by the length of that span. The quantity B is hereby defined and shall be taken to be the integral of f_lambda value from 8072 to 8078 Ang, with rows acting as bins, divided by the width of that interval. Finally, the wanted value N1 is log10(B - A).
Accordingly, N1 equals -0.32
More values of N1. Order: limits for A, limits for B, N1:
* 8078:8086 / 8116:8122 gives -0.65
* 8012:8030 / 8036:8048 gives -1.25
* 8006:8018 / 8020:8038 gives -0.77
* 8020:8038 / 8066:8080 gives -0.82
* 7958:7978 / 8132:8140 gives -0.84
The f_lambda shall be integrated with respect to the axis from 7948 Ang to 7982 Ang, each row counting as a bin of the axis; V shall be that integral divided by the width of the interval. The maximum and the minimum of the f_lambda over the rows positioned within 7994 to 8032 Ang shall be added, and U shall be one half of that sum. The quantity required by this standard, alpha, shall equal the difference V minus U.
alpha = -0.26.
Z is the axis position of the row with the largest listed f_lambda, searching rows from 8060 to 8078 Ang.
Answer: 8073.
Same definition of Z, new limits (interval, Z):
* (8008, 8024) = 8016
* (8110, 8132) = 8121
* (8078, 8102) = 8097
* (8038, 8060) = 8040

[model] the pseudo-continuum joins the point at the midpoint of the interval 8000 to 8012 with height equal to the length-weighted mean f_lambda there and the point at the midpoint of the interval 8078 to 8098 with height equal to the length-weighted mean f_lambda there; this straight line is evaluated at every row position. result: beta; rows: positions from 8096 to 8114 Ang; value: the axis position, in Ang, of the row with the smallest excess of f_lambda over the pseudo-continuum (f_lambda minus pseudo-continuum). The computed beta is 8103 Ang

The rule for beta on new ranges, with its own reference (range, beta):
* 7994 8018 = 8010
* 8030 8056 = 8046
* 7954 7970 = 7968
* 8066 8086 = 8079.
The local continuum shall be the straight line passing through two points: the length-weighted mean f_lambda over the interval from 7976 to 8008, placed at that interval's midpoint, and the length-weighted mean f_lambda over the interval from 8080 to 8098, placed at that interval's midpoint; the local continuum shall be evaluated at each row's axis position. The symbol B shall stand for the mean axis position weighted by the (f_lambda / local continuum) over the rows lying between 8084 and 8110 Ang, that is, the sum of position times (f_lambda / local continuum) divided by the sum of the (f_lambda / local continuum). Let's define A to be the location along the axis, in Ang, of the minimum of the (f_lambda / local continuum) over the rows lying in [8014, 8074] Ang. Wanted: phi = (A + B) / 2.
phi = 8061.0 Ang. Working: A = 8025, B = 8097.0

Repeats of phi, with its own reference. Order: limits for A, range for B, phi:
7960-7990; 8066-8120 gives 8034.7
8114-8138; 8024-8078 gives 8090.3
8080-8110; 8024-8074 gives 8065.5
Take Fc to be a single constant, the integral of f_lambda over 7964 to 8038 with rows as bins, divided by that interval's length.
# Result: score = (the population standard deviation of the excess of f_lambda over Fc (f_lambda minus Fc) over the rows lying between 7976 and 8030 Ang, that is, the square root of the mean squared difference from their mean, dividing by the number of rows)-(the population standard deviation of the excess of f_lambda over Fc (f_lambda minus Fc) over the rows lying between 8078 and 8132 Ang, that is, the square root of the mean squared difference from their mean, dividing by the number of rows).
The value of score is 0.01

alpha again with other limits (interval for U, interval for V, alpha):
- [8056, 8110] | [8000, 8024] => -0.14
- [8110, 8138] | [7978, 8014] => 0.04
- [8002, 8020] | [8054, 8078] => 0.17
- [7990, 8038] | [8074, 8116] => 0.02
